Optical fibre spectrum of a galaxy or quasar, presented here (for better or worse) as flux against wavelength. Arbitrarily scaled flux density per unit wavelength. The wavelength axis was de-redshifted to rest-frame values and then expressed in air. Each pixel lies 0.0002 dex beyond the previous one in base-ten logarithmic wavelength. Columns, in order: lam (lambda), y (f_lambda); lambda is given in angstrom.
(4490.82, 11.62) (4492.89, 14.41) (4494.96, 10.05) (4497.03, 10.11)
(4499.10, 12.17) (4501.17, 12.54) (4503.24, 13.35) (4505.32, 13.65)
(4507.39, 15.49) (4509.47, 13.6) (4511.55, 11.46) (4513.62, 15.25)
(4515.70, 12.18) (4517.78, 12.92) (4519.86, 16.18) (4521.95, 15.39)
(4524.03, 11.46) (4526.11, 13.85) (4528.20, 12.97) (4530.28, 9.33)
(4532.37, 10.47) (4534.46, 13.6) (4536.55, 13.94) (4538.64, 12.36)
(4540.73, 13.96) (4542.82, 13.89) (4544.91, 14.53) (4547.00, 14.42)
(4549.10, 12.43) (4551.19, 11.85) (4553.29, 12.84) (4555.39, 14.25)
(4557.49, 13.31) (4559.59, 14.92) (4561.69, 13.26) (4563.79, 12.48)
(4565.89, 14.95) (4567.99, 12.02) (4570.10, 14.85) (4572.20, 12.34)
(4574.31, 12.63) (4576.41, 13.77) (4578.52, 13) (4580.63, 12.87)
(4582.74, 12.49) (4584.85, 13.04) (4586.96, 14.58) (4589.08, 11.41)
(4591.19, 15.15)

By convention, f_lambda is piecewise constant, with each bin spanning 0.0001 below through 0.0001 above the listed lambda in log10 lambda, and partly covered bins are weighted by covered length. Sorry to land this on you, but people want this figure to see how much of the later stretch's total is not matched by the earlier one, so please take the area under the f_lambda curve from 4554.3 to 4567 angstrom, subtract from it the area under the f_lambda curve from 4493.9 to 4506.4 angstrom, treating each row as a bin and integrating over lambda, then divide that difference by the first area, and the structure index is 0.15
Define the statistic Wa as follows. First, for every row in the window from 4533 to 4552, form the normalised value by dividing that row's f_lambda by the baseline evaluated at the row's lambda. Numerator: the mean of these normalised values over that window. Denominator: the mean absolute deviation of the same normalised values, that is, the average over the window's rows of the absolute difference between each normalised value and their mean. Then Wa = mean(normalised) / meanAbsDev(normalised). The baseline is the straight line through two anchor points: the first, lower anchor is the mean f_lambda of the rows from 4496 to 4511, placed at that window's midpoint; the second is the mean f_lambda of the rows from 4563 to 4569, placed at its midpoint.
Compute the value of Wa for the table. 16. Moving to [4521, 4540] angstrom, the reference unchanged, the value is 8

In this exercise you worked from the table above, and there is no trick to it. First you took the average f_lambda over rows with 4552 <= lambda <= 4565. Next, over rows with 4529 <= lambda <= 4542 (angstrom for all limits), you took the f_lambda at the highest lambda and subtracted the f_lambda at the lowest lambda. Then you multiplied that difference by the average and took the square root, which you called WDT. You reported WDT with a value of 7.9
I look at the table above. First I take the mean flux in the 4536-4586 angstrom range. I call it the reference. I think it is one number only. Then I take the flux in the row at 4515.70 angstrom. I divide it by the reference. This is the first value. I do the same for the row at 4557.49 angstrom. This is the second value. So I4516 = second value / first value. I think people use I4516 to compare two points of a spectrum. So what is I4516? 1.09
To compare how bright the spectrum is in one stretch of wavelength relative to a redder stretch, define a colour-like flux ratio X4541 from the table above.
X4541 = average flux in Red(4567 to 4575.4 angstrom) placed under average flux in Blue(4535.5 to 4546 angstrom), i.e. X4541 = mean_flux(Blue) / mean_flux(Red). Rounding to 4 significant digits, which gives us 1.060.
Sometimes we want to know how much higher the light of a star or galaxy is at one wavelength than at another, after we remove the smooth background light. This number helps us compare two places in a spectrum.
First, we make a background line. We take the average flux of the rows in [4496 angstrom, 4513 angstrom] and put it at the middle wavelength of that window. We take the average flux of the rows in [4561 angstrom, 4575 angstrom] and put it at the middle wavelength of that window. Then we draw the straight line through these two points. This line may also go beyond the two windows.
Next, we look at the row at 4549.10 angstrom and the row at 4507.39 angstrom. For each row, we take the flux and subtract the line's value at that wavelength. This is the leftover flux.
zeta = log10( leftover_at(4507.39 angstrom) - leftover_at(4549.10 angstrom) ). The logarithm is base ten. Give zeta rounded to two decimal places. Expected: 0.52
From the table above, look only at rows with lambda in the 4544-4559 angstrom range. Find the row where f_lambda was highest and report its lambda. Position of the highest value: 4544.91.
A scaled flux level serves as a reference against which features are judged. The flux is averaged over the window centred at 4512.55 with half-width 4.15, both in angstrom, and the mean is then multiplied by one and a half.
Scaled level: 19.7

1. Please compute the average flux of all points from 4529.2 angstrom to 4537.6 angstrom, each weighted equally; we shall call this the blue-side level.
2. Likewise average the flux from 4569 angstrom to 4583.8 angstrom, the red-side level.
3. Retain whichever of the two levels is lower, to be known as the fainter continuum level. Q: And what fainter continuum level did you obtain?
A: 11.8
